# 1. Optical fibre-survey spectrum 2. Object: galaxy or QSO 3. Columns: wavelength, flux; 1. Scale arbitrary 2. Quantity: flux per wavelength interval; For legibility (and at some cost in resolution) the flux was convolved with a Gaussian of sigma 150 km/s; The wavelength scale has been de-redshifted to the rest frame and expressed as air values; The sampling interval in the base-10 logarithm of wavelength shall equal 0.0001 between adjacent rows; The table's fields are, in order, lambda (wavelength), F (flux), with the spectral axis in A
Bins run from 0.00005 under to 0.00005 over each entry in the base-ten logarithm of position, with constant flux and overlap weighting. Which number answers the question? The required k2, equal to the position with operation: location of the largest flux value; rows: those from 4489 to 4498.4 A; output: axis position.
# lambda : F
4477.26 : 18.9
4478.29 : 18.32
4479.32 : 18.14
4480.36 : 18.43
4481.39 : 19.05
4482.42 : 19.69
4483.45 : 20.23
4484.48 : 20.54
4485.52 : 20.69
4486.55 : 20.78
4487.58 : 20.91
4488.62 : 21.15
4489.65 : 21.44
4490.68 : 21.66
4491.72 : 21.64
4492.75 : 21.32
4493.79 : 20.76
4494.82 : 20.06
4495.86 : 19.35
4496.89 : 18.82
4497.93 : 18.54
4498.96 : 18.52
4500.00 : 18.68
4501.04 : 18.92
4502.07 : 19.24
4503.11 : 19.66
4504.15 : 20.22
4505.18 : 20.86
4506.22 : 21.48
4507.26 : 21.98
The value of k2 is 4490.68 A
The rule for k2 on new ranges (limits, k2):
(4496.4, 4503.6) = 4503.11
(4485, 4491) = 4490.68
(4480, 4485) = 4484.48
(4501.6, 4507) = 4506.22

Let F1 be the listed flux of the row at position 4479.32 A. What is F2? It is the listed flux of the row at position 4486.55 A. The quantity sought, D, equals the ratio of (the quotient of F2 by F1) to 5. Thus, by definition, 0.229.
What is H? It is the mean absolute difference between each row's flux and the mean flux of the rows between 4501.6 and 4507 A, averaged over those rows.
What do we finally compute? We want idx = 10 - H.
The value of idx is 9.3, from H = 0.70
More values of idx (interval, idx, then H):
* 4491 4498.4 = 9.0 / 1.00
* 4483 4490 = 9.7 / 0.30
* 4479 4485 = 9.2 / 0.81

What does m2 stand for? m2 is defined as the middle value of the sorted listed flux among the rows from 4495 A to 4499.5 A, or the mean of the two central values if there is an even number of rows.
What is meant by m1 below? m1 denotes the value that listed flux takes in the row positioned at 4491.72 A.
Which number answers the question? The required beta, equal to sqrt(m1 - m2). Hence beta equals 1.7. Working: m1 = 21.64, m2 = 18.7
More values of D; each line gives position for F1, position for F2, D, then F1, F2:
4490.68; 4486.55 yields 0.192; 21.66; 20.78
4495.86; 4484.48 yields 0.212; 19.35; 20.54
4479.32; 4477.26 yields 0.208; 18.14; 18.9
